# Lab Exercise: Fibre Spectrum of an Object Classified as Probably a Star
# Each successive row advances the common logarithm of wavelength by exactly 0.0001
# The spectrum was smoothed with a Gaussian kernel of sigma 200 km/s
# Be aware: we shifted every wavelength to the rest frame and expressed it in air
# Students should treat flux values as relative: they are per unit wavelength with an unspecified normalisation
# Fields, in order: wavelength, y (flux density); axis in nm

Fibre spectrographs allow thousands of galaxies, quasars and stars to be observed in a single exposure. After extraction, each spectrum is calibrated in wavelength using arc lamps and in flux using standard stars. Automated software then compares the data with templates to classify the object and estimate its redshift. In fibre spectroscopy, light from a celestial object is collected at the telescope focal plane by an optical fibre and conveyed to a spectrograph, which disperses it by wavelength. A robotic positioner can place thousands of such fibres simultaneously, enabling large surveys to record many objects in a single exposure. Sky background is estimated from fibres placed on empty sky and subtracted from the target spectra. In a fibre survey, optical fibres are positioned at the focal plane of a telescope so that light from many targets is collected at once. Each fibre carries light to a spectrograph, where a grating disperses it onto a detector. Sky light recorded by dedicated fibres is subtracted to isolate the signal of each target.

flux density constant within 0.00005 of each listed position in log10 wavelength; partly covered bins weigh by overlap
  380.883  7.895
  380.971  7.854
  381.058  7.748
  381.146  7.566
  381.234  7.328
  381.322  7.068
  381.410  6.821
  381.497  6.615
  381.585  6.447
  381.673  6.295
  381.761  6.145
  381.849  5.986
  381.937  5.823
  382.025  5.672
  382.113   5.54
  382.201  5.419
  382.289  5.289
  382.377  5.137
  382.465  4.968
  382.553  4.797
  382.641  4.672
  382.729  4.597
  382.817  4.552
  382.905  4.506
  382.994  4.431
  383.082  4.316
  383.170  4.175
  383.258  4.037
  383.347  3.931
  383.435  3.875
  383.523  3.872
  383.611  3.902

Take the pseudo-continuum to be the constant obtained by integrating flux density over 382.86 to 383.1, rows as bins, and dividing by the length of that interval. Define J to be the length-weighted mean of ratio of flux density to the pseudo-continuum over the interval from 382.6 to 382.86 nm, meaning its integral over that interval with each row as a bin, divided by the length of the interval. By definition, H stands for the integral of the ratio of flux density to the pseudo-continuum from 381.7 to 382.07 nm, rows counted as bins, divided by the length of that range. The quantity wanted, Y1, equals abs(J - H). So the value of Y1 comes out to 0.30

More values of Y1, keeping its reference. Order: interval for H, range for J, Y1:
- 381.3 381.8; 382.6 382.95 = 0.45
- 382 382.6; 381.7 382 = 0.17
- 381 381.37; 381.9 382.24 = 0.41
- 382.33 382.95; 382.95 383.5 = 0.14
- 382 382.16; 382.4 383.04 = 0.21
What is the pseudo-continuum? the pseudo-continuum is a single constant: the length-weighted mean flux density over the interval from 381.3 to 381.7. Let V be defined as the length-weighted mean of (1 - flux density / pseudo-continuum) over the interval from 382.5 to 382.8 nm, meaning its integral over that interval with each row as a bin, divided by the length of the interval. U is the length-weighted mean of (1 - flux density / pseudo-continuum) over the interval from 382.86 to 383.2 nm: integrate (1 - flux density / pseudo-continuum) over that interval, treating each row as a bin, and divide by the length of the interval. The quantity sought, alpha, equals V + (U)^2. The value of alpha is 0.413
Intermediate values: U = 0.34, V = 0.296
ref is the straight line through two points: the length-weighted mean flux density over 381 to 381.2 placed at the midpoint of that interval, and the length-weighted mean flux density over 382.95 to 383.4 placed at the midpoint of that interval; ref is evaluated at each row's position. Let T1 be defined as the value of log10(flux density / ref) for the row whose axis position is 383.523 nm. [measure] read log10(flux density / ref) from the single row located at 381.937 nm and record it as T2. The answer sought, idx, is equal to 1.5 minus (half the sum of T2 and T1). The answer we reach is 1.50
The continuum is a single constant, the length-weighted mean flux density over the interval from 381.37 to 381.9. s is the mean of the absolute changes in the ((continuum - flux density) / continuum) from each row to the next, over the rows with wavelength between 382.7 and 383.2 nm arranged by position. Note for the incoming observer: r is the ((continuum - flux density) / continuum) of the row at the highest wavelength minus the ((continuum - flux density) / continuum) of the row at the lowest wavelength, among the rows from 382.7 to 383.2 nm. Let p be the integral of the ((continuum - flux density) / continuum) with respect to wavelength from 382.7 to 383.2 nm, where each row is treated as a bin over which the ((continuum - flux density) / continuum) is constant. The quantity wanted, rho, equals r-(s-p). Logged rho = 0.205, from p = 0.15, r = 0.066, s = 0.013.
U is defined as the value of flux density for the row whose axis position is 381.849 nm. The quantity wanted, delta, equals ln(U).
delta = 1.79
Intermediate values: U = 5.986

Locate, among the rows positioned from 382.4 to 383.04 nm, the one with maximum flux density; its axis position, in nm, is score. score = 382.465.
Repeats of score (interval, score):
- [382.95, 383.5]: 382.994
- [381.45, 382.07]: 381.497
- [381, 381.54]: 381.058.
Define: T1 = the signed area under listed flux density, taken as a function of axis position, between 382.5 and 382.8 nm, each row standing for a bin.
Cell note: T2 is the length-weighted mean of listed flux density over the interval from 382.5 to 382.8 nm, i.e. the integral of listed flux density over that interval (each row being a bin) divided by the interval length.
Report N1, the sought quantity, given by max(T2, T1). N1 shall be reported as 4.7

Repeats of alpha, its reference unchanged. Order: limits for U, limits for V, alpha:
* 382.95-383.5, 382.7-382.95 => 0.460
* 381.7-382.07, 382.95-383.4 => 0.384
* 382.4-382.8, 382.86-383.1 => 0.413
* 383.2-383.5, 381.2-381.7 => 0.146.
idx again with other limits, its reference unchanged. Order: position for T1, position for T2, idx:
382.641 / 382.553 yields 1.54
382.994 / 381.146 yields 1.50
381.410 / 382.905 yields 1.52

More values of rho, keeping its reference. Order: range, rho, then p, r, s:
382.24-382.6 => 0.126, 0.08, 0.077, 0.026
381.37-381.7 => 0.046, -0.01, 0.082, 0.027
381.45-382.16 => 0.179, 0.03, 0.169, 0.024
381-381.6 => 0.099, -0.07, 0.204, 0.034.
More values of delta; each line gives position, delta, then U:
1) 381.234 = 1.99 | 7.328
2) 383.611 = 1.36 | 3.902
